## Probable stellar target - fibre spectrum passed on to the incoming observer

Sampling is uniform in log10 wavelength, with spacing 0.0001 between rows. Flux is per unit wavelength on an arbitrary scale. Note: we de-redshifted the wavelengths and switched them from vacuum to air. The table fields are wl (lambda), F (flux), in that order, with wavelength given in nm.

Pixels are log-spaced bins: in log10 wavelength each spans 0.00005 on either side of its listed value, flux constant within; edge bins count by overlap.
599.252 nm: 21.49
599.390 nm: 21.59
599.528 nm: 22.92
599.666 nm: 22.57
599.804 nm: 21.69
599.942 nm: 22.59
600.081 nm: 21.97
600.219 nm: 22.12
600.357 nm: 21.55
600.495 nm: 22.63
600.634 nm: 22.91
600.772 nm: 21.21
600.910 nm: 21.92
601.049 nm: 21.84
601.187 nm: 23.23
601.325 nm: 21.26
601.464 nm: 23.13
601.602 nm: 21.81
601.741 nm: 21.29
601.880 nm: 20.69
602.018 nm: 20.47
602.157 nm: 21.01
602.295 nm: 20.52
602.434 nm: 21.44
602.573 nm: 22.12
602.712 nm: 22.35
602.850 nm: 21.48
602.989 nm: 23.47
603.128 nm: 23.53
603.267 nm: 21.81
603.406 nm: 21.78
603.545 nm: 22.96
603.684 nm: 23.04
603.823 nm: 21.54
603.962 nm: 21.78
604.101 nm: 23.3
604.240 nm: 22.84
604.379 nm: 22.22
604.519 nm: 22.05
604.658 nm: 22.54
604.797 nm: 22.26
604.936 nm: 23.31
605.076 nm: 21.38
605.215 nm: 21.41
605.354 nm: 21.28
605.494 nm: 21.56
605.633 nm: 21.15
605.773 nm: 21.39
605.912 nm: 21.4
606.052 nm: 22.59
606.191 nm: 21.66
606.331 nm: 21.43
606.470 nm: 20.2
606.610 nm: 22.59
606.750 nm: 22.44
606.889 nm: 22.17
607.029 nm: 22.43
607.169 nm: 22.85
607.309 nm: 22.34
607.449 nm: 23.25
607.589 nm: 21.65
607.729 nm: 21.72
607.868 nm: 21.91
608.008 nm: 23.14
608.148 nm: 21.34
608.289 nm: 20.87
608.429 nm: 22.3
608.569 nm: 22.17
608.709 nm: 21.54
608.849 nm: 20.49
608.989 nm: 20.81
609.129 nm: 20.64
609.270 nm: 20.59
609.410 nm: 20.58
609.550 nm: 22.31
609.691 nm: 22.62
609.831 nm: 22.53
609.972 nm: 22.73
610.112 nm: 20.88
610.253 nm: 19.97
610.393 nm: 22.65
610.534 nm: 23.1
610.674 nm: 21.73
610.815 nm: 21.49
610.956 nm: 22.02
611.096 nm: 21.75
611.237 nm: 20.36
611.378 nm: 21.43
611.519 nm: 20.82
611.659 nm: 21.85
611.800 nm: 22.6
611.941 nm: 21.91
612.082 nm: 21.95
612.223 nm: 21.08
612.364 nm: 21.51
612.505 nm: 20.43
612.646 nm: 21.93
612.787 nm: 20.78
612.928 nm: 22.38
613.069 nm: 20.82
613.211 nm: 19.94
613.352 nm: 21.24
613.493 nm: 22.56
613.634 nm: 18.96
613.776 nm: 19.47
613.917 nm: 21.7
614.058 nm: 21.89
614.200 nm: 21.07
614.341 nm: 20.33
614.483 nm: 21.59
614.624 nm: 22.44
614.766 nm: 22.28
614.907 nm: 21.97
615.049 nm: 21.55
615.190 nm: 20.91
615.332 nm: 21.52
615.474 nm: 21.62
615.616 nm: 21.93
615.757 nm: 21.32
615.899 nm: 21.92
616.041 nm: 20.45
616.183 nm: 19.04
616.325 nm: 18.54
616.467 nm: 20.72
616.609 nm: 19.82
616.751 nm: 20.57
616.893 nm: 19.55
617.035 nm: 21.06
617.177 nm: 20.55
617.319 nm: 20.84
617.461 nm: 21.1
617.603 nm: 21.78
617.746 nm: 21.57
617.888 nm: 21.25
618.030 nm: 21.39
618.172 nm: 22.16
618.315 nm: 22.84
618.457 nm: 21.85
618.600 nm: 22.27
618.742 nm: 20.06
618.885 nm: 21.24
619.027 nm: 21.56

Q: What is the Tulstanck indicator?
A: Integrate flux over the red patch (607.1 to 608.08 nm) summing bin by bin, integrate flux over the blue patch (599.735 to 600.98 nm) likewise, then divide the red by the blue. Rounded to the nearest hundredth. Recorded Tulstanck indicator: 0.80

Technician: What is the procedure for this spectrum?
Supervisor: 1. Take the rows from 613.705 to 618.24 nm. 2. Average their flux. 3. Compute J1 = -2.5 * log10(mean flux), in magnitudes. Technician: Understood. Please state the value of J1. -3.31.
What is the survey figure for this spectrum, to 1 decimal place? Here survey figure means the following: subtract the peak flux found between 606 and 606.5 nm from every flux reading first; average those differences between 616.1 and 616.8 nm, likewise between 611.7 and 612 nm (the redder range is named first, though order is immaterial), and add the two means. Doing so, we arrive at -3.2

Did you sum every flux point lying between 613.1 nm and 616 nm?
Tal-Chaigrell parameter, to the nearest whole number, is 426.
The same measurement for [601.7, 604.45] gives 440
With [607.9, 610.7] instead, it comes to 433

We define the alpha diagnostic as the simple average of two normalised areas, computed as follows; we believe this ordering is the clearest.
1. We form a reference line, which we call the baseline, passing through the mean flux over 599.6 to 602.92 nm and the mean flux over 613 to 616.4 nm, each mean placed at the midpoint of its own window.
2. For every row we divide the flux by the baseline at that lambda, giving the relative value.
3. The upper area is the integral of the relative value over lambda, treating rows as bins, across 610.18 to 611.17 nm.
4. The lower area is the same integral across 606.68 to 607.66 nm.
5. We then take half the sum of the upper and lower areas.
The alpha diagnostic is 1.02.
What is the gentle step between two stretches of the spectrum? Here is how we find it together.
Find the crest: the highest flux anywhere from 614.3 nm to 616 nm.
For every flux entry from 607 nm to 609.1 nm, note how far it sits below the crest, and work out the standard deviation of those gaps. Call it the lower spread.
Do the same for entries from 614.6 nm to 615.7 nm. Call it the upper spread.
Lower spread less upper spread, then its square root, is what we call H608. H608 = 0.6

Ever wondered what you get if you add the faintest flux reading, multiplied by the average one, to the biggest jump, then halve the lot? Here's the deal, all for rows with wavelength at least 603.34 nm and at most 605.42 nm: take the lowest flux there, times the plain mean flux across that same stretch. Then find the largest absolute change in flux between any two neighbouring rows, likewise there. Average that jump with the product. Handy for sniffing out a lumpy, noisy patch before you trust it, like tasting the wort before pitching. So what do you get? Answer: 238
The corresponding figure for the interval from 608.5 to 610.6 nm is 217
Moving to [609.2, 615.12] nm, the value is 205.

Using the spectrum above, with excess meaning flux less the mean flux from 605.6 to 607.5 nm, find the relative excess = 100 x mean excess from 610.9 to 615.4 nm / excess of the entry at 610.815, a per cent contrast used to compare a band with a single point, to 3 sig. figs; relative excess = 129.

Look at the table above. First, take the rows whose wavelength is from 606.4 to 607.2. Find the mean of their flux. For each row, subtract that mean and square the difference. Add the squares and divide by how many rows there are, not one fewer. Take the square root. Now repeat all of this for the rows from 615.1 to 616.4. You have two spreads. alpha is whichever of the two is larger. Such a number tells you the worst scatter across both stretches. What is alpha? 1.2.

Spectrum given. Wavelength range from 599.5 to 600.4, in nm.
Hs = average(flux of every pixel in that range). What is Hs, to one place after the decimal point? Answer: 22.2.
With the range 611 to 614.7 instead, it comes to 21.3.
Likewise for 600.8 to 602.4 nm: 21.6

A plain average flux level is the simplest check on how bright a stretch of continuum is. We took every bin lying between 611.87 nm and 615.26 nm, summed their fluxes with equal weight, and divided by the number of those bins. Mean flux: 21.28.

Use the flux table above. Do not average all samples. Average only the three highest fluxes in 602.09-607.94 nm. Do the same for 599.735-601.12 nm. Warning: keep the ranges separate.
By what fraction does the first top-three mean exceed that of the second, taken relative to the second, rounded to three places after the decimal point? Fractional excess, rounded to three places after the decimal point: 0.032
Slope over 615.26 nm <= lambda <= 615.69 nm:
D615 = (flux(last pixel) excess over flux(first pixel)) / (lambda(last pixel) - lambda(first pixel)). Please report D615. 1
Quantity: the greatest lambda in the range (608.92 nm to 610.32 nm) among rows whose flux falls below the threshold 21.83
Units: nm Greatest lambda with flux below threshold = 610.253 nm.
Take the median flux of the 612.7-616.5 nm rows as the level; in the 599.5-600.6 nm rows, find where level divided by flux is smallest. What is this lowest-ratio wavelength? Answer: 599.528 nm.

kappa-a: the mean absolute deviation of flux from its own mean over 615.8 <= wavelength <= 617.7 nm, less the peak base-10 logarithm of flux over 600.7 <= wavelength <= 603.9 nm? -0.62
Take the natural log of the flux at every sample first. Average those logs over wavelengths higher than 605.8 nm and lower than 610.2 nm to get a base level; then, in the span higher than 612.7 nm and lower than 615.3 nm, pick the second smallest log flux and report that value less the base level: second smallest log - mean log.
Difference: -0.11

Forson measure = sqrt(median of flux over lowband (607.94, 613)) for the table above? 4.65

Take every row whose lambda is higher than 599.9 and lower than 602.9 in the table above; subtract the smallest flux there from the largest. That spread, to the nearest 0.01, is 2.76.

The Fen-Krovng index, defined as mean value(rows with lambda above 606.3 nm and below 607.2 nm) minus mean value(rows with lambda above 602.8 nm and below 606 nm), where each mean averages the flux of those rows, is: -0.14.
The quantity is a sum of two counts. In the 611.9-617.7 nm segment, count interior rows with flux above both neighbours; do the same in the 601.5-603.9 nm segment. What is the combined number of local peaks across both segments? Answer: 16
